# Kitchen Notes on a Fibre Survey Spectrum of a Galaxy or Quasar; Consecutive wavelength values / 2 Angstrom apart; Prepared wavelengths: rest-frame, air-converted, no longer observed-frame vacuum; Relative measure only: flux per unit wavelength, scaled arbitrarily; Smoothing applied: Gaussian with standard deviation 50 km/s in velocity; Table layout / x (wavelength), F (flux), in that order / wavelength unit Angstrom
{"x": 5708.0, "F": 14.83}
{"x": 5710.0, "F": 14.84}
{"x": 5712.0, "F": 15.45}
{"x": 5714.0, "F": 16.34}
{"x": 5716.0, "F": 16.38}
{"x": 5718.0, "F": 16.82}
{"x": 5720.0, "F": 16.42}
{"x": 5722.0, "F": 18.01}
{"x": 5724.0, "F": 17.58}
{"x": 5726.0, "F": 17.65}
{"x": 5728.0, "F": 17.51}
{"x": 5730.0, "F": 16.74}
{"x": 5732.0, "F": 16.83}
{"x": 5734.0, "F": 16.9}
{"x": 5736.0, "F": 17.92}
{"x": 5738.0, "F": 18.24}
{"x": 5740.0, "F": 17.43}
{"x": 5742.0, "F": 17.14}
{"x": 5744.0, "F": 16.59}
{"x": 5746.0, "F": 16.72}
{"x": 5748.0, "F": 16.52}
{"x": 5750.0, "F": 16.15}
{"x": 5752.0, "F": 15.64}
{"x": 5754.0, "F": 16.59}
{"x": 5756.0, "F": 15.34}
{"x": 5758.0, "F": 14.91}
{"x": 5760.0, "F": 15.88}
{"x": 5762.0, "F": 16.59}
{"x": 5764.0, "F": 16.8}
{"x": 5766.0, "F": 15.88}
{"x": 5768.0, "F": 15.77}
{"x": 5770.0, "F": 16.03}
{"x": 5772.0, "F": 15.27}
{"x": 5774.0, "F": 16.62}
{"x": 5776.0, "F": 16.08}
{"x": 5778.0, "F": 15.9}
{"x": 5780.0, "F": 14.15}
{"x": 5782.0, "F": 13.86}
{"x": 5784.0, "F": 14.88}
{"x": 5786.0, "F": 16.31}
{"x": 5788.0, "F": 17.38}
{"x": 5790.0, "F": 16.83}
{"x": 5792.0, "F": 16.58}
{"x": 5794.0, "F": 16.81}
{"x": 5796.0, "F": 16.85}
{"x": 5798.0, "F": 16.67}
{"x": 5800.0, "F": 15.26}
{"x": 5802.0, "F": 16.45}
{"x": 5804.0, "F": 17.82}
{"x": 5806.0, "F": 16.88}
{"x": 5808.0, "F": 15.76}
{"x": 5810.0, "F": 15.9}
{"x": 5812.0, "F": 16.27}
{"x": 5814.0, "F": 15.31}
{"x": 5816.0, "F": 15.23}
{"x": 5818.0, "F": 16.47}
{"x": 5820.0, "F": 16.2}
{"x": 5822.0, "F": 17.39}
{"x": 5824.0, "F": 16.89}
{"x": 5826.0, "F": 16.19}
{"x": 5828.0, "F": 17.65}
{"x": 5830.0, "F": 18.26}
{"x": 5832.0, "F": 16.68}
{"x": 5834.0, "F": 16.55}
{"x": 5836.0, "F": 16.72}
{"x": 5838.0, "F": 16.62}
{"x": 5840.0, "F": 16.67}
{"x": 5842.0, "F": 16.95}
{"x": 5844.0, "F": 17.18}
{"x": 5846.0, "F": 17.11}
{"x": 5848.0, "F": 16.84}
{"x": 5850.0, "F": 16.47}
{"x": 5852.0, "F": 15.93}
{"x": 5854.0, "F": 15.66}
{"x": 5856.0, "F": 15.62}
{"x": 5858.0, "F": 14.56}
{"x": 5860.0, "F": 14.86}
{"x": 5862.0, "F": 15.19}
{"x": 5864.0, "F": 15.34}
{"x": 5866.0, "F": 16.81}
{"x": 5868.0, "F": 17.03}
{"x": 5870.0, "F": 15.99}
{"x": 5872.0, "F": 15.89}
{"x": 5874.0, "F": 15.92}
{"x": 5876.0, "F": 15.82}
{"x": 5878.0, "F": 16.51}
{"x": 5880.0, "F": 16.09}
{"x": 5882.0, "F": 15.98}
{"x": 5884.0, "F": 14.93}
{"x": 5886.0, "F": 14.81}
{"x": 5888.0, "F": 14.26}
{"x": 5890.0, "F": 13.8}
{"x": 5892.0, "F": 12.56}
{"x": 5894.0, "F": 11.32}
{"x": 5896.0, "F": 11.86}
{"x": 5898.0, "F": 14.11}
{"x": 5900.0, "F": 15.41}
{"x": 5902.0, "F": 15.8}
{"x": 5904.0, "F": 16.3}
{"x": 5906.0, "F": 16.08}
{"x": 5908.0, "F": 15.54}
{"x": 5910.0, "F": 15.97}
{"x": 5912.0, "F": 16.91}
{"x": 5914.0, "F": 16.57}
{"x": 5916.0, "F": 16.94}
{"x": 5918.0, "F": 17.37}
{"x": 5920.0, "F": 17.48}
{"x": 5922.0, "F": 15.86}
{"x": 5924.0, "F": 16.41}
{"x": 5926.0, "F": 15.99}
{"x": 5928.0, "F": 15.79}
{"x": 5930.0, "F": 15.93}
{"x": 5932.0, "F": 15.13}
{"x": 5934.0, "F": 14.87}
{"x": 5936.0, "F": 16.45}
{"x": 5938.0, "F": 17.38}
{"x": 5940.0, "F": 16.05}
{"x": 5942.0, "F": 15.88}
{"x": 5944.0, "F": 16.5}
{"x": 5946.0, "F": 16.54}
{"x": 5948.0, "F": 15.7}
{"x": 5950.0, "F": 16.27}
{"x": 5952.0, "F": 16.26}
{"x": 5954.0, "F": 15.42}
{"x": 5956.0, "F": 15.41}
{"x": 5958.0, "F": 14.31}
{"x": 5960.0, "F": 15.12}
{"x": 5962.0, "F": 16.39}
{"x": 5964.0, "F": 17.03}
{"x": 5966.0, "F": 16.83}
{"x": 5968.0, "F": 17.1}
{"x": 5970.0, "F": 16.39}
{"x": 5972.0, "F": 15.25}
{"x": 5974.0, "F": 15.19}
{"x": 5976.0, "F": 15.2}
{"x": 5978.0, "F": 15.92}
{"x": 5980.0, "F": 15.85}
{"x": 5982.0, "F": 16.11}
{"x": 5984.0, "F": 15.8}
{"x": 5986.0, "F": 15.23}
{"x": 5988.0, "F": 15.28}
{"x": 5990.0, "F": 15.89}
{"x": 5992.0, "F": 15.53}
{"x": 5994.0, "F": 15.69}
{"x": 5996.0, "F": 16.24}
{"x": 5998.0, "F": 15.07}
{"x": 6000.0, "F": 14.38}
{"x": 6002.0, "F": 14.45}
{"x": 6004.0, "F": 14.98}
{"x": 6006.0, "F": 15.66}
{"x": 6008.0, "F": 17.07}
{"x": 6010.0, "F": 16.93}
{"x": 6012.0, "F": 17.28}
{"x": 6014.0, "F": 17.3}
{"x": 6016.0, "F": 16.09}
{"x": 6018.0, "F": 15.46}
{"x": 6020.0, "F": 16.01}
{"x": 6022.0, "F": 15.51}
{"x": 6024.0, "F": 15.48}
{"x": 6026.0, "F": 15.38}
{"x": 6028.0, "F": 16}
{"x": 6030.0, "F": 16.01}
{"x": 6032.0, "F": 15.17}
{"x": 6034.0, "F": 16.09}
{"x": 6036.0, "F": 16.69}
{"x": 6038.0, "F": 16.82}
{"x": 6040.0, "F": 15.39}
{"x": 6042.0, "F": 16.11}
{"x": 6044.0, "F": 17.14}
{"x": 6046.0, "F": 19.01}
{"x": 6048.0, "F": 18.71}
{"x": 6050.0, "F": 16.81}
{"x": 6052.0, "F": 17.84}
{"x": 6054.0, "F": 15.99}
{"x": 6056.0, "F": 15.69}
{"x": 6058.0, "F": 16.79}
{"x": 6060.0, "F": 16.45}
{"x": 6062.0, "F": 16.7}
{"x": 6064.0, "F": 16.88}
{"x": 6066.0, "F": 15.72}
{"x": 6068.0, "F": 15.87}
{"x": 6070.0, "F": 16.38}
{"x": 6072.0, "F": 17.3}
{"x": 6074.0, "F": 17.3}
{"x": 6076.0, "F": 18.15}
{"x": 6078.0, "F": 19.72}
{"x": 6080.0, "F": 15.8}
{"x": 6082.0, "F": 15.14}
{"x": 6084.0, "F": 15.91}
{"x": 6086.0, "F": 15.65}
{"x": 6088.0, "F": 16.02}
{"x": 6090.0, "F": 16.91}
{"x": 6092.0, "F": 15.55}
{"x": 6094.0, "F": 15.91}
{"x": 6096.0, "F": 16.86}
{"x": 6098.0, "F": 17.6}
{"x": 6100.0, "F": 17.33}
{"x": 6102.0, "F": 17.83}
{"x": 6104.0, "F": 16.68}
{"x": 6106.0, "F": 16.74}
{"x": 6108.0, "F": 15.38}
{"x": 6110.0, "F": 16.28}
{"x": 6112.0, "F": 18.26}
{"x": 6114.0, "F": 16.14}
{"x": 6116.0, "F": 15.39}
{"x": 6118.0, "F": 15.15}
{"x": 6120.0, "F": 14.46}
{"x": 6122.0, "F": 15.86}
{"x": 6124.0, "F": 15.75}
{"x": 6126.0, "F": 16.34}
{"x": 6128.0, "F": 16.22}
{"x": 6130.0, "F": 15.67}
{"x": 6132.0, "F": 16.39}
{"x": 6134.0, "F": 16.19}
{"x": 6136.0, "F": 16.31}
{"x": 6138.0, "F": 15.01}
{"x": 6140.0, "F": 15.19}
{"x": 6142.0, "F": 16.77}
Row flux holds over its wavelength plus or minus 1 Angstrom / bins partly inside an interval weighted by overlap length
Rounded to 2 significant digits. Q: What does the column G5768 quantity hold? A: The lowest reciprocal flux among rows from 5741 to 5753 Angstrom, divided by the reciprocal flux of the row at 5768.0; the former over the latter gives 0.92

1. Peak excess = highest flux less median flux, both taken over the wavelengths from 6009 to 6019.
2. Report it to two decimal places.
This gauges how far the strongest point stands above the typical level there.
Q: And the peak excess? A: 0.37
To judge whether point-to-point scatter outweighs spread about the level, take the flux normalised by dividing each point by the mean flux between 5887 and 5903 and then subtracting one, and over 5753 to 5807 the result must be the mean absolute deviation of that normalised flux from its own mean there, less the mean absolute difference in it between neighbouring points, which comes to -0.001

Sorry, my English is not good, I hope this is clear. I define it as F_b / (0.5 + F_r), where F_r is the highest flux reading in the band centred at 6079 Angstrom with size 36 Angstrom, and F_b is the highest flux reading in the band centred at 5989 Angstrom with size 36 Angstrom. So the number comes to 0.80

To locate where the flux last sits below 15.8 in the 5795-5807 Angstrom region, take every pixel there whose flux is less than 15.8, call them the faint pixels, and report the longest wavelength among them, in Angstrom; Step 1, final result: 5800.0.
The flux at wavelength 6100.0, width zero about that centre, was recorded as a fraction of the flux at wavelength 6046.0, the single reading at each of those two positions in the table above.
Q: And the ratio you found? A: 0.912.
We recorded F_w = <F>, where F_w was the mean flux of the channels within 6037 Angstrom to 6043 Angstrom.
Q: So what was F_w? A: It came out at 16.1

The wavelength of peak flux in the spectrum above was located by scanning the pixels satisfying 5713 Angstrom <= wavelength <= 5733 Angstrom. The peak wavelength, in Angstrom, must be 5722.0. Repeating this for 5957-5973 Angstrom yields 5968.0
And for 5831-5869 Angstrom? 5844.0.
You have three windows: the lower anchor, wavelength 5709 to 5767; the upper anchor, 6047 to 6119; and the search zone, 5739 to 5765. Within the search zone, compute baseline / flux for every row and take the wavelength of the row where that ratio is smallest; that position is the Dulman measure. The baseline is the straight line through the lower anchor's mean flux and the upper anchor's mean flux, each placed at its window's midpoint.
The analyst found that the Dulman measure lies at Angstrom 5740.0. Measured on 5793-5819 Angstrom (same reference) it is 5804.0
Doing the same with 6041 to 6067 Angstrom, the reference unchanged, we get 6046.0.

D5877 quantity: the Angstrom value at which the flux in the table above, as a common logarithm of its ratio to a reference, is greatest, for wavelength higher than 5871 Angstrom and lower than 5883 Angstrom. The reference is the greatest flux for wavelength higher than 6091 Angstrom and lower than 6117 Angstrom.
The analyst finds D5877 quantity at 5878.0 Angstrom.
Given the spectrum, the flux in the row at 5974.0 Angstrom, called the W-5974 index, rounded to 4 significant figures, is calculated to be 15.19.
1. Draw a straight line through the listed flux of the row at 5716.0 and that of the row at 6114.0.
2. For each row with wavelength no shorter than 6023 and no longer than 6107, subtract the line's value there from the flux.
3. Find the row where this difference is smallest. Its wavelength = 6032.0 Angstrom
